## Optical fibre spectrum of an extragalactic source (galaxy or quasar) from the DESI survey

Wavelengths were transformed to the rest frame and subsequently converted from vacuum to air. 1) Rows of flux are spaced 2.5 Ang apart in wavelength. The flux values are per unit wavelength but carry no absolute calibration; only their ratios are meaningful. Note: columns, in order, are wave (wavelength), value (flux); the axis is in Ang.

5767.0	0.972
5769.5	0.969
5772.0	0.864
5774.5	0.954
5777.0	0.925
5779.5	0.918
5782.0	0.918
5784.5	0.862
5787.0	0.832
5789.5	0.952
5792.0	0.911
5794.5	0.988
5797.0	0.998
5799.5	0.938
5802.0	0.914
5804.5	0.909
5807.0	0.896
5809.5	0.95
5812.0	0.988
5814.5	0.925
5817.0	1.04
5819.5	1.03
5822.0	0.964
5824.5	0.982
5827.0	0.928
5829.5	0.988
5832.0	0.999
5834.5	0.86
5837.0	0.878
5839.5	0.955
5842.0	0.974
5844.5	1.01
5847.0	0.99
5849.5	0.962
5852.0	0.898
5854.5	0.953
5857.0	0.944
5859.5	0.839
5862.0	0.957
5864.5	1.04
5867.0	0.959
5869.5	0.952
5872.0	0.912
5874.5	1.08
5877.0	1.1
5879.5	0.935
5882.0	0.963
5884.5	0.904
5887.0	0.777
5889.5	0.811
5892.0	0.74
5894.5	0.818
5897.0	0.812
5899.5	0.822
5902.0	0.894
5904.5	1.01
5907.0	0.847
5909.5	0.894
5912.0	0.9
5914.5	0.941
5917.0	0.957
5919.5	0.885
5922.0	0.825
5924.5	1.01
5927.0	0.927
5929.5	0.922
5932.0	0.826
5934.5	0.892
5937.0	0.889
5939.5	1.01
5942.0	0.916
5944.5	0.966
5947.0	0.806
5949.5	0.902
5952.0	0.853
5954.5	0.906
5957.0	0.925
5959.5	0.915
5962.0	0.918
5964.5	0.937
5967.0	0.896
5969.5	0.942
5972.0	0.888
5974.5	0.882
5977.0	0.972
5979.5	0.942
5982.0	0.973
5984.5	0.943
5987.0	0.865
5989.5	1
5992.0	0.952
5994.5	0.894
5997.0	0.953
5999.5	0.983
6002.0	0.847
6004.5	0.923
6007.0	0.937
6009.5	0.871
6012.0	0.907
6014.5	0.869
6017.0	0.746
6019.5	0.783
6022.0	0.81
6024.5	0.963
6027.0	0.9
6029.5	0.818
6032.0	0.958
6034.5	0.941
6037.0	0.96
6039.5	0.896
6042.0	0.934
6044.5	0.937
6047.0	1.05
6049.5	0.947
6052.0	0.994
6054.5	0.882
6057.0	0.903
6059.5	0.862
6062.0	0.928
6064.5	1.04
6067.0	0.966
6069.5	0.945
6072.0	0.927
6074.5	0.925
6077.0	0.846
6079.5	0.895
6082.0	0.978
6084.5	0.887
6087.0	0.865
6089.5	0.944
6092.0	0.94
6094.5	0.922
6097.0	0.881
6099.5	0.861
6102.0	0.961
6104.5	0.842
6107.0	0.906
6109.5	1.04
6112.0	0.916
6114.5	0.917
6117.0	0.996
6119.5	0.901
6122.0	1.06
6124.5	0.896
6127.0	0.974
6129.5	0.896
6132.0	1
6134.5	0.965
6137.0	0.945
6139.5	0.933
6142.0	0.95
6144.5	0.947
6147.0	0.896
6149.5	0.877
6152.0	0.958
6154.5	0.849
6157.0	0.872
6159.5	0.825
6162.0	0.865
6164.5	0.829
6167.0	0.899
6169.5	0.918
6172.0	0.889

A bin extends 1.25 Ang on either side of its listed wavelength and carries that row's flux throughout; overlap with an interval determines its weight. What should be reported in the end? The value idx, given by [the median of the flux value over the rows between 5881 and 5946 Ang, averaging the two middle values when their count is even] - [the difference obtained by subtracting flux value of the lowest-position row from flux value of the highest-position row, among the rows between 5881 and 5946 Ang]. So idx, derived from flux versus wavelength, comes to 0.89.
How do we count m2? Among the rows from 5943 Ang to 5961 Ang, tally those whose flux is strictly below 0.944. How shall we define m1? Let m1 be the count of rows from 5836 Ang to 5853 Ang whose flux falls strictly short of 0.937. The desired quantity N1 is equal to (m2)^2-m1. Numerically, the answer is 34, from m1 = 2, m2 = 6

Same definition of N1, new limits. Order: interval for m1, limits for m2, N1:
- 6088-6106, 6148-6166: 32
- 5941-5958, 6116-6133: 3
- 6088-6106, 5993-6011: 21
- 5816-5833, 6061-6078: 15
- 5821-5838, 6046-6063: 13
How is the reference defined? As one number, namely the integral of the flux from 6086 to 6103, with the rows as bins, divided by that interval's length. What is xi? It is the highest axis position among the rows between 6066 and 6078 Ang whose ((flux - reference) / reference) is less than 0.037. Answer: 6077.0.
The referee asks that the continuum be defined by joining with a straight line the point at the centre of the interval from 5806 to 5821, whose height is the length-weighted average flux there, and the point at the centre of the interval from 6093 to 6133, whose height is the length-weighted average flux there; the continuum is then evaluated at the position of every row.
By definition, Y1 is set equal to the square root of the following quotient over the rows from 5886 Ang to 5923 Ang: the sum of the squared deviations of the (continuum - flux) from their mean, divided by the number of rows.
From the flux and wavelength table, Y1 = 0.071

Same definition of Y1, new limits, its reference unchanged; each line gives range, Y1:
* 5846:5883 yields 0.065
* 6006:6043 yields 0.067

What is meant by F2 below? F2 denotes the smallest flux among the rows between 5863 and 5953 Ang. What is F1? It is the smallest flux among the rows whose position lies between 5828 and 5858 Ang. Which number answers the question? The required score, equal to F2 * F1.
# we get 0.64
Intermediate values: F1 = 0.86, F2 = 0.74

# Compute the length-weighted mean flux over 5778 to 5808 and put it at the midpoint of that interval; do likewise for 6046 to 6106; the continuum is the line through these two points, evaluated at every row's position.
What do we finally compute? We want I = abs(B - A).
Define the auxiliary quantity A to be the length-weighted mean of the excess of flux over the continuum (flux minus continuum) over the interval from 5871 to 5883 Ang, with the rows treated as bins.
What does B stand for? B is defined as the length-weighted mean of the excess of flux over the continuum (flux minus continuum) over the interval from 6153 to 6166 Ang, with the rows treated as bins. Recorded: 0.154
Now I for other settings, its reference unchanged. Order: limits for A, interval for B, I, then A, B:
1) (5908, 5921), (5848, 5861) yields 0.010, -0.009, 0.00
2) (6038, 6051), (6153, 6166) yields 0.104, 0.030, -0.07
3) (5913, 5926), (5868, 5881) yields 0.072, 0.001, 0.07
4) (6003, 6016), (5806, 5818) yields 0.065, -0.026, 0.04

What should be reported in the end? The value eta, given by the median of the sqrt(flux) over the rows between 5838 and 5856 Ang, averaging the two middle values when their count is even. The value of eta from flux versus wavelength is 0.981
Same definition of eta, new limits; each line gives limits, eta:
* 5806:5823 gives 0.982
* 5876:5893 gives 0.951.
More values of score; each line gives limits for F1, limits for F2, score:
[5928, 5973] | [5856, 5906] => 0.60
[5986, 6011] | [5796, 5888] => 0.66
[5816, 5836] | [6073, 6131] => 0.72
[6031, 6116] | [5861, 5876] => 0.77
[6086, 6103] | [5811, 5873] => 0.72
